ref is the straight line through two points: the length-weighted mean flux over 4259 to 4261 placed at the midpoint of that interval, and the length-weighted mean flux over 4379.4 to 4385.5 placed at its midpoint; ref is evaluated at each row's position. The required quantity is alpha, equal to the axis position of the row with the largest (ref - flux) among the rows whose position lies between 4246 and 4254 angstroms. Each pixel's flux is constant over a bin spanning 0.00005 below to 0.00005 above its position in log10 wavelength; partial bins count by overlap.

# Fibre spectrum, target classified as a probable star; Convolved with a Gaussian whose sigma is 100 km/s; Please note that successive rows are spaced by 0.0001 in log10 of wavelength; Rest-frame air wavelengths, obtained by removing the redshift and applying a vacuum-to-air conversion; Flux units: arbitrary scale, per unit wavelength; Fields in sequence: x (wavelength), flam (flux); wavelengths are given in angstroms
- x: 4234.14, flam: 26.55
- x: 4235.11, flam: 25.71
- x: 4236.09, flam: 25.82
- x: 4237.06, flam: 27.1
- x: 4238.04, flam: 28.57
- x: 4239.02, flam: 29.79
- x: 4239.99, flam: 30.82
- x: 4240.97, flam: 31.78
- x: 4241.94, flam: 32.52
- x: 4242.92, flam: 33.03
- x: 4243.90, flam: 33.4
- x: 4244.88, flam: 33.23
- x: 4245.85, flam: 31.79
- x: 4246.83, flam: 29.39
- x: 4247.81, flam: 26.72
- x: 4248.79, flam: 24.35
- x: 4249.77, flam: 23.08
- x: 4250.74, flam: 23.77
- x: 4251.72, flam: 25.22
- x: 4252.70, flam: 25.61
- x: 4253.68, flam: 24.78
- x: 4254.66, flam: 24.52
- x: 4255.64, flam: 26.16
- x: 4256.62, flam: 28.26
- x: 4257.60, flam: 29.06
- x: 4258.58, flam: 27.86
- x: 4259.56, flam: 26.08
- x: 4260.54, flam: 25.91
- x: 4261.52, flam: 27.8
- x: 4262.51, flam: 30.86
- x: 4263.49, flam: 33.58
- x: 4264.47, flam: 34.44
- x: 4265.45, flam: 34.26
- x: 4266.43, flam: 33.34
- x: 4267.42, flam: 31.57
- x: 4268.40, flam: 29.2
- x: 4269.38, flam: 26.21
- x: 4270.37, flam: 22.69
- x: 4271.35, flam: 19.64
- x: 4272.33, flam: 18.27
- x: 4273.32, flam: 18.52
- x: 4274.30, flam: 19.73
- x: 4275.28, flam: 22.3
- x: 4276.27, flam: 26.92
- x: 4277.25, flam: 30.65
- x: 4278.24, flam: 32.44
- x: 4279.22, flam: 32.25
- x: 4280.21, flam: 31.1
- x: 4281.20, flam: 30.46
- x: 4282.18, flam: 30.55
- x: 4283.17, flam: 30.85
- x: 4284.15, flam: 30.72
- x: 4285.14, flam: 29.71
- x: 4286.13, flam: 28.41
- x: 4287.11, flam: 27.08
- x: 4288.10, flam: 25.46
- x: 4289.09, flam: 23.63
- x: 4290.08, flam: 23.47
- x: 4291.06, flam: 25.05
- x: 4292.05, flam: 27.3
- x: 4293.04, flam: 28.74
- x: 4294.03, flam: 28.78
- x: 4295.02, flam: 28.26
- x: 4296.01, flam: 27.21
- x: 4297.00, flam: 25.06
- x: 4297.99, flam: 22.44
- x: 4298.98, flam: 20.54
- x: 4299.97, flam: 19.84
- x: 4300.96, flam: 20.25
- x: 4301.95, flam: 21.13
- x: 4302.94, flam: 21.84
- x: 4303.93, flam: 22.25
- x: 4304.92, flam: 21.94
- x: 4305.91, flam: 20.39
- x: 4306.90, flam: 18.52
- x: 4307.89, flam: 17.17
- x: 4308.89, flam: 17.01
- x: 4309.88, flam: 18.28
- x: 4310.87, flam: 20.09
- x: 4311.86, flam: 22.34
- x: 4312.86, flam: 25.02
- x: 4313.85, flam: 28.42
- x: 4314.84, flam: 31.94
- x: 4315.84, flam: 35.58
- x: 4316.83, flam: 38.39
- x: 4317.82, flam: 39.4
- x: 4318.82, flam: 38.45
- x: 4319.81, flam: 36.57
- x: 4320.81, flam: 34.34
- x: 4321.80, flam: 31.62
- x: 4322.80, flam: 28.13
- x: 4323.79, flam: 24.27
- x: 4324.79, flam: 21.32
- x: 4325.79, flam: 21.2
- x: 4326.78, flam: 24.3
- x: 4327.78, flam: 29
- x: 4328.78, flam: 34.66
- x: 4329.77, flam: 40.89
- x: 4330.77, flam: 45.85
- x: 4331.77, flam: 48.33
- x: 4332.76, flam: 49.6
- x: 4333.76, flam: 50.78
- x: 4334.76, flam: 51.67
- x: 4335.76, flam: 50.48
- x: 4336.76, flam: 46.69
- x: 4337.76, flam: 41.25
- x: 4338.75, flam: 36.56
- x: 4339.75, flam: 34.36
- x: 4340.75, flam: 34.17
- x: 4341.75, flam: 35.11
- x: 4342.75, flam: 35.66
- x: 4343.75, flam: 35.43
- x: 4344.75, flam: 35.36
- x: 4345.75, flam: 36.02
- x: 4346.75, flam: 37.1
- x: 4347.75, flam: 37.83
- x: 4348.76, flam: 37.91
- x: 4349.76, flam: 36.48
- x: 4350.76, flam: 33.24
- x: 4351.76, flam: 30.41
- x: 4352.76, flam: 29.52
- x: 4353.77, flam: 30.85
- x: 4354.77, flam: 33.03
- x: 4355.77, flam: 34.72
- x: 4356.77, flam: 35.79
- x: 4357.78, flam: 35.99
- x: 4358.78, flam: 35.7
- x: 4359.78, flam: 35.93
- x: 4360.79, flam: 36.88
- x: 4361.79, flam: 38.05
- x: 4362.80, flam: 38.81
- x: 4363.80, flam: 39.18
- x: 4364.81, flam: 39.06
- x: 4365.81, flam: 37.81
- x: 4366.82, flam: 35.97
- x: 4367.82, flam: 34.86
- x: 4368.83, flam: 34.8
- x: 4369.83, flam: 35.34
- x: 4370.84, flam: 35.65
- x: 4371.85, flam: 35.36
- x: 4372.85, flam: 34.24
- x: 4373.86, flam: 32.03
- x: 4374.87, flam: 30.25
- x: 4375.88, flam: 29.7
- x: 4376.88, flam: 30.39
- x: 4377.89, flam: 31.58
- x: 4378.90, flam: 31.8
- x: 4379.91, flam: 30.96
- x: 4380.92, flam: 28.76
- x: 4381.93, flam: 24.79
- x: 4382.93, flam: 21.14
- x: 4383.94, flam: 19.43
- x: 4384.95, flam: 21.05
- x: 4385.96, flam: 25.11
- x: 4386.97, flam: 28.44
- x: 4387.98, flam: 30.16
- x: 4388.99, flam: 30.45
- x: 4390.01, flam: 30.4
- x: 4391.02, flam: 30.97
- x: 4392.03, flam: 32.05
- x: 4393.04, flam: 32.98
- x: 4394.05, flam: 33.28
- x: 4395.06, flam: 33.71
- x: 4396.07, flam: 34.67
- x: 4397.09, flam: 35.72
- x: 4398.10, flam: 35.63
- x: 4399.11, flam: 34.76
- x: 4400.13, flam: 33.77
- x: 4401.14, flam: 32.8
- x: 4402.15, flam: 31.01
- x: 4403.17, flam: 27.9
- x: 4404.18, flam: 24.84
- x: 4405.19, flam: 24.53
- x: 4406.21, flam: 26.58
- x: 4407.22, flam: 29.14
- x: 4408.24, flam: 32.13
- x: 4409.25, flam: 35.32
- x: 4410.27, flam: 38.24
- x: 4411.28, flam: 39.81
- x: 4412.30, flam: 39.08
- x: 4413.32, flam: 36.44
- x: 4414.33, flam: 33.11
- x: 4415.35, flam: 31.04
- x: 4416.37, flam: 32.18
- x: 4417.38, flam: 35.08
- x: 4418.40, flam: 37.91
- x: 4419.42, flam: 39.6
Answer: 4249.77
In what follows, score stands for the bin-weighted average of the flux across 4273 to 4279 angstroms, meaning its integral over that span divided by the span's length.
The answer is 26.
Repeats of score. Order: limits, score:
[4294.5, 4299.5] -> 25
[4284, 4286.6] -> 29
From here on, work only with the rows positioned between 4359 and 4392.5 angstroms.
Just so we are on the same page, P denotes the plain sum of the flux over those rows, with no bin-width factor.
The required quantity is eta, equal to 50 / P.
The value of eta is 0.05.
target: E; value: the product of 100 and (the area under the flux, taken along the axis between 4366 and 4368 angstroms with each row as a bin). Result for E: 7179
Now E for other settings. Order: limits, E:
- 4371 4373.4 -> 8370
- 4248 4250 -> 4841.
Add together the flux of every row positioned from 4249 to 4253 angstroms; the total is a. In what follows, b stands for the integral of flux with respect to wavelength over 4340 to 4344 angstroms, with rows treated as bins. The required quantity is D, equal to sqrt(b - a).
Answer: 6.5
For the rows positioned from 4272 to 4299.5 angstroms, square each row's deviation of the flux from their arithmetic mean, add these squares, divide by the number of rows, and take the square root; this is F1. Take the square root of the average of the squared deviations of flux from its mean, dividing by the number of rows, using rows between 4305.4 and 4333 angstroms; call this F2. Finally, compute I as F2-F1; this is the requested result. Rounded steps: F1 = 4.1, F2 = 9.5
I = 5.4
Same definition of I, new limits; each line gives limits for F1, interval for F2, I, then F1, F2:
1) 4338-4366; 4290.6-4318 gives 3.5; 2.4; 5.9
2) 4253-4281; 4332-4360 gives 1.4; 4.7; 6.1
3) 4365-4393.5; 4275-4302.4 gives -0.8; 4.6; 3.8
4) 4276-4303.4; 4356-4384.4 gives 1.1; 3.8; 4.9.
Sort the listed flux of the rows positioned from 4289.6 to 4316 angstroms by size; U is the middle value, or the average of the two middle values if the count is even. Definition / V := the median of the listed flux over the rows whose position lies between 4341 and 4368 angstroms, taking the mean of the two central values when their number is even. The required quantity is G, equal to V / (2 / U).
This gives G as 401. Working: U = 22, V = 36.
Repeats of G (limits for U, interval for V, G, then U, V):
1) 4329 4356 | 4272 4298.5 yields 498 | 36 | 27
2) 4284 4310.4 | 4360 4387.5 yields 376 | 23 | 32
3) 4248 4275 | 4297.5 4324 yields 291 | 26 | 22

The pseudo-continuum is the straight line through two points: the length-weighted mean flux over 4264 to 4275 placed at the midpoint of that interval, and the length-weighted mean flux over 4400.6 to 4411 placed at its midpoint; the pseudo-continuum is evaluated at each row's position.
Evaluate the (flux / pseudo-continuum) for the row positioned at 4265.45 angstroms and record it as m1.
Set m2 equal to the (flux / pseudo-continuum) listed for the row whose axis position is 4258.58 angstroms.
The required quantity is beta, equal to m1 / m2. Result 1.2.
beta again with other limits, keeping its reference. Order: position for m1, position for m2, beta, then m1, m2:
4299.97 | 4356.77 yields 0.6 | 0.73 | 1.24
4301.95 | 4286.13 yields 0.7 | 0.78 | 1.07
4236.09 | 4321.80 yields 0.9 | 1.03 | 1.14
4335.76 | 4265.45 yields 1.4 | 1.79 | 1.32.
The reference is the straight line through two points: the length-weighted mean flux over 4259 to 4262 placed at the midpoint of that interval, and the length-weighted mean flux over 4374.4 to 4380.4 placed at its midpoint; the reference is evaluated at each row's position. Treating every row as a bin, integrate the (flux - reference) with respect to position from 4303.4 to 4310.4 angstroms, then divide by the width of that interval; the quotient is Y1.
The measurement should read -9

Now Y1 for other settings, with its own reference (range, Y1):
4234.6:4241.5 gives 3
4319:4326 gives 0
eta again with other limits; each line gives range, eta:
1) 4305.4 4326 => 0.09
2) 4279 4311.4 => 0.06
